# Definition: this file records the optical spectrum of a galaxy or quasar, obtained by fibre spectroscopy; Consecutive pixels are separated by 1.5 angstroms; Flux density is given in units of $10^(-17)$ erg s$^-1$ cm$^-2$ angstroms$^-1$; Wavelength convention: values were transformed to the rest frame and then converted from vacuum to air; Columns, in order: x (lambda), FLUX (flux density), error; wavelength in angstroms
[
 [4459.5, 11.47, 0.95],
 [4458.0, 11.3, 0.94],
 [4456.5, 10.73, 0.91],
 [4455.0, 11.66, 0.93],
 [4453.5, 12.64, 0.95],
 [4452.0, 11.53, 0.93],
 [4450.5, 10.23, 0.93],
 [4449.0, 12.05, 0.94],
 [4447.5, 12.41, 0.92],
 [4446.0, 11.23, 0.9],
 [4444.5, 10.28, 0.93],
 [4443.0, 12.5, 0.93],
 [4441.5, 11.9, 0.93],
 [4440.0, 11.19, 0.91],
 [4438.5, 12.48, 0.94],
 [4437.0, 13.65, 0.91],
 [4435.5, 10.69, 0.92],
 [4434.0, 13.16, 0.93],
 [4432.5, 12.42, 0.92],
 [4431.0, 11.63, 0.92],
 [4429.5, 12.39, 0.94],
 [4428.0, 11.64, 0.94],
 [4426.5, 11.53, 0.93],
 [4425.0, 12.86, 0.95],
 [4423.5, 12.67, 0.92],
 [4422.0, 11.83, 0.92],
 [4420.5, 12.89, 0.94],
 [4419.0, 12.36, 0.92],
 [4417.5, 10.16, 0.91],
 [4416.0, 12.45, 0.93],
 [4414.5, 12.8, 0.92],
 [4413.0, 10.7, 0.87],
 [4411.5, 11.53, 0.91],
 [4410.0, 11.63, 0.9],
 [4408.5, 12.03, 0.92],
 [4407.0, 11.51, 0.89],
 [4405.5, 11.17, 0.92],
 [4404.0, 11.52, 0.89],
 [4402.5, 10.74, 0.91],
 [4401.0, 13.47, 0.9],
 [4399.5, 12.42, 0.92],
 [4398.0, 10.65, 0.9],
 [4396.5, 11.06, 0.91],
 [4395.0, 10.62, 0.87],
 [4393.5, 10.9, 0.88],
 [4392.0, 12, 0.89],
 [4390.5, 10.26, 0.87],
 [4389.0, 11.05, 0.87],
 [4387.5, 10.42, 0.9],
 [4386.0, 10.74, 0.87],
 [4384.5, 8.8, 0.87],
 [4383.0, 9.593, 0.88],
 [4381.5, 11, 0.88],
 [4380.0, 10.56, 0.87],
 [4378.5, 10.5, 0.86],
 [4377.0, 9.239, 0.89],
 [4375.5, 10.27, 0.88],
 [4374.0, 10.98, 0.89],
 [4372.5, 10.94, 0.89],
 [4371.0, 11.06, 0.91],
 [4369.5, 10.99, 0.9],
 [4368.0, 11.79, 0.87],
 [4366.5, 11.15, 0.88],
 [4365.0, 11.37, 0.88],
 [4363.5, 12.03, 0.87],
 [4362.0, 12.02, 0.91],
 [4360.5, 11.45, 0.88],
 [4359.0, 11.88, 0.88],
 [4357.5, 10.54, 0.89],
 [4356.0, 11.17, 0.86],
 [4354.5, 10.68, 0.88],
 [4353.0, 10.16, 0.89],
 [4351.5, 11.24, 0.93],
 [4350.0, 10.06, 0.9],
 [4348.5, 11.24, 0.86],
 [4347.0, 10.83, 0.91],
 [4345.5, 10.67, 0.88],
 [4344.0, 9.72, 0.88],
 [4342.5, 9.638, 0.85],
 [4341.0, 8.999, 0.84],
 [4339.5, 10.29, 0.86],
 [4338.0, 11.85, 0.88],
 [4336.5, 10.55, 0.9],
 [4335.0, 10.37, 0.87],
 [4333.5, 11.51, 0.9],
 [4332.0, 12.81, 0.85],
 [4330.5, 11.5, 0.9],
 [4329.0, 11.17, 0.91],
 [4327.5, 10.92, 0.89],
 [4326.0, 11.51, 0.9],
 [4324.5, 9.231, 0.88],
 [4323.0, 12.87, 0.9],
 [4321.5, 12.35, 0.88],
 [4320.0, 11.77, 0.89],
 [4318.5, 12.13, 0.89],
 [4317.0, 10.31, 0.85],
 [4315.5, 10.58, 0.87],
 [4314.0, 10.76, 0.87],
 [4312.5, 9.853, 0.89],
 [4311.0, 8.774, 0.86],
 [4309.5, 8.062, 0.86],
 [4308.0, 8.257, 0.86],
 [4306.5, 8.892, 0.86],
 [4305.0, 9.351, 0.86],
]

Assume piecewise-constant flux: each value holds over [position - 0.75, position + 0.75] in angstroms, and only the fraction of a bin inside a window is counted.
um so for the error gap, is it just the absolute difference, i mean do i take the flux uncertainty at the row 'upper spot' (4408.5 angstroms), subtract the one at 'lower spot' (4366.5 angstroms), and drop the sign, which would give 0.040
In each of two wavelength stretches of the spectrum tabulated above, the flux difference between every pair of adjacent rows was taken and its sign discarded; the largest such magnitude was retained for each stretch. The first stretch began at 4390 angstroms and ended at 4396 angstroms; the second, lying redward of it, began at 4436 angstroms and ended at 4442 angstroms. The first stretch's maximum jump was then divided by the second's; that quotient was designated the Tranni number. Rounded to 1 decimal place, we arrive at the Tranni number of 1.3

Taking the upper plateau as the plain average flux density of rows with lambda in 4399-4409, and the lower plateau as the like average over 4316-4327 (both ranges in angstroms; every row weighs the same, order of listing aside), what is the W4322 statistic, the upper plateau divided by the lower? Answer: 1.03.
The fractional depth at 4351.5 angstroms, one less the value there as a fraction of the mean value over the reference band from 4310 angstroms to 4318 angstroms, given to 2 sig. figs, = -0.12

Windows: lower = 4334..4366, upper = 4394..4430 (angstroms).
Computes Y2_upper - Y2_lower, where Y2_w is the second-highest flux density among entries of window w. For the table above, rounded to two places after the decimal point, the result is 0.87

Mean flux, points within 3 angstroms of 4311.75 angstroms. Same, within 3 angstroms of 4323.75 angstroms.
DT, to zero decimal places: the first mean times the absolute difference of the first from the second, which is 20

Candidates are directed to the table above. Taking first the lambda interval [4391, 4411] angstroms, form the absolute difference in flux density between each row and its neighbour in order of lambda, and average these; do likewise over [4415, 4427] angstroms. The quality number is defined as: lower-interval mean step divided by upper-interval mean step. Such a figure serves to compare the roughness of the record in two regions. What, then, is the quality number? 0.70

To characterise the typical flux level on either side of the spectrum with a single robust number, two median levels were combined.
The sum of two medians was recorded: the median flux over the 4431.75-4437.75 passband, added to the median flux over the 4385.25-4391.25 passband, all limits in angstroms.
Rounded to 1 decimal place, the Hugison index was 23.4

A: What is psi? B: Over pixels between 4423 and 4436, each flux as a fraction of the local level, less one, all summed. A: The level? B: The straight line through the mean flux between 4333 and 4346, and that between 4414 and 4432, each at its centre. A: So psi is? -0.09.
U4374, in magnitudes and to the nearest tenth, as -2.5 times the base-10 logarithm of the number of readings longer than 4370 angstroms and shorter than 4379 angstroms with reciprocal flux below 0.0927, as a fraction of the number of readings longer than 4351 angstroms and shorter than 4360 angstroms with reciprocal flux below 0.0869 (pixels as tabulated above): -1.2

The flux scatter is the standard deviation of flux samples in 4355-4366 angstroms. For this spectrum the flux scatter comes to 0.5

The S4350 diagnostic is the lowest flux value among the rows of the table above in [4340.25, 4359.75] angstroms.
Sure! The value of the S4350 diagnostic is 8.999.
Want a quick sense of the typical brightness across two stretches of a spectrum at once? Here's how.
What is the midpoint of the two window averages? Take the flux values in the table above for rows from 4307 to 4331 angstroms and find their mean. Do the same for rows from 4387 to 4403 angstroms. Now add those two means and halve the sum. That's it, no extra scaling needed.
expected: 10.9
